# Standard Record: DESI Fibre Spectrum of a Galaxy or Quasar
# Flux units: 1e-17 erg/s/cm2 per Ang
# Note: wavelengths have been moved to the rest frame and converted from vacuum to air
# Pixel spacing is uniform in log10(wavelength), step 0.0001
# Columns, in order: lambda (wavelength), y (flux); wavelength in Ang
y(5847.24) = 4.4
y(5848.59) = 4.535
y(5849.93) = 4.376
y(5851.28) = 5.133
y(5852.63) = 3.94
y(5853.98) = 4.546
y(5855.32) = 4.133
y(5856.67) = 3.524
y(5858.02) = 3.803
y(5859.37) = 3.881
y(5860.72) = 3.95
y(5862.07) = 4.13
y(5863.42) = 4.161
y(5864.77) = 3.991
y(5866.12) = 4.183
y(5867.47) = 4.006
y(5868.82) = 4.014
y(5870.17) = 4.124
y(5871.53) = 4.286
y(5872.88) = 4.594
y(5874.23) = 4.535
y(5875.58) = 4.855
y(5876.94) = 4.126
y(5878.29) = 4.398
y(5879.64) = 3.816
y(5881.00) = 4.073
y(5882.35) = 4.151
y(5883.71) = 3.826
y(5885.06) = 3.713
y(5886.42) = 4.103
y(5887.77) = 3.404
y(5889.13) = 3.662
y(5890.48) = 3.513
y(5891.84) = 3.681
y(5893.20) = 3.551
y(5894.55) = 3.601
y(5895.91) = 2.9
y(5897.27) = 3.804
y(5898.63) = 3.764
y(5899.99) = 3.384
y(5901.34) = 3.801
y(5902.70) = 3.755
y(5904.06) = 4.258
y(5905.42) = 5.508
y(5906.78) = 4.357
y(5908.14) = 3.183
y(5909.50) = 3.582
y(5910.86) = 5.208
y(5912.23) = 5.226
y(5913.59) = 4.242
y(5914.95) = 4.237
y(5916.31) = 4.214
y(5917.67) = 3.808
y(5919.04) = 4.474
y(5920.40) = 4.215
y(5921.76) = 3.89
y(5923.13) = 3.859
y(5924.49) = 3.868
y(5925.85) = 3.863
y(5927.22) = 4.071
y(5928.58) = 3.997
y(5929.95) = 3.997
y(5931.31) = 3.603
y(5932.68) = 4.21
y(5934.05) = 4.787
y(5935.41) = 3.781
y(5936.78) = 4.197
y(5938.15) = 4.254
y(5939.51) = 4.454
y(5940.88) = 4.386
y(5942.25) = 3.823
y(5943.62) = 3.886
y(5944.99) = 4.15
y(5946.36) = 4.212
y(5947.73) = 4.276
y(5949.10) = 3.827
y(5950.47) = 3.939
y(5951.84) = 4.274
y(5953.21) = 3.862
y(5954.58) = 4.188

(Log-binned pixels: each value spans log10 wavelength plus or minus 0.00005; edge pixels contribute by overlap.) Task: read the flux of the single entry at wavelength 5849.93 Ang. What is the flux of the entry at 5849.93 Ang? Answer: 4.376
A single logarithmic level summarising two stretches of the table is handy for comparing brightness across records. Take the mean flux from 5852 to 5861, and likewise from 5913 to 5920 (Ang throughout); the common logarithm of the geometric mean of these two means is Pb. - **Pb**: 0.61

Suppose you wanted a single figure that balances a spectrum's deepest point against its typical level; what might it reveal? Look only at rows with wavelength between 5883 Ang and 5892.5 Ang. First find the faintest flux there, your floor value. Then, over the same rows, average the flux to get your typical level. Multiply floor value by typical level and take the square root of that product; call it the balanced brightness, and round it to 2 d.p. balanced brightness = 3.55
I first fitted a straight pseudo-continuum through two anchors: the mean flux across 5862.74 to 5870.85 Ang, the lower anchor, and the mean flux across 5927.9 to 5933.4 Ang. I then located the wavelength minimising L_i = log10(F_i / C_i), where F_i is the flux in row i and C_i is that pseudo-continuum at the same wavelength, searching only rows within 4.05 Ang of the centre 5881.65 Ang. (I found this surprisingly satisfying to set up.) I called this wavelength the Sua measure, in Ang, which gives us 5885.06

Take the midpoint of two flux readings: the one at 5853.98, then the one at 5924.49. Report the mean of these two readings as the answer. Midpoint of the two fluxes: 4.21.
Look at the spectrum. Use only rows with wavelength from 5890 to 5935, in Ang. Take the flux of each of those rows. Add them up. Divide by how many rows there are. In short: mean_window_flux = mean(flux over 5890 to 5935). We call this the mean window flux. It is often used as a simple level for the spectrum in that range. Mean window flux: 4.01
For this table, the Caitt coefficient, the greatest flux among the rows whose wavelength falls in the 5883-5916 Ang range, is 5.508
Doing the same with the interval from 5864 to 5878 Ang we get 4.855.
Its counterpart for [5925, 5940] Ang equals 4.787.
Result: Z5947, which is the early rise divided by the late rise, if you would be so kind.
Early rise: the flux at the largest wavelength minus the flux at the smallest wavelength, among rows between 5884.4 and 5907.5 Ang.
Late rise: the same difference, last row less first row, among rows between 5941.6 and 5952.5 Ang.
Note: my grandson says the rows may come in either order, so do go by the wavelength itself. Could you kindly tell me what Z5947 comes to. 1.4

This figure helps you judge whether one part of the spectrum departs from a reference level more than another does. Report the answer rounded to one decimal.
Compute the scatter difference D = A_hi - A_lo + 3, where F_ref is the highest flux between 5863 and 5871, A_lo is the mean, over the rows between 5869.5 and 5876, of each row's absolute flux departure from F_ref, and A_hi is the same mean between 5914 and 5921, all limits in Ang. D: 2.8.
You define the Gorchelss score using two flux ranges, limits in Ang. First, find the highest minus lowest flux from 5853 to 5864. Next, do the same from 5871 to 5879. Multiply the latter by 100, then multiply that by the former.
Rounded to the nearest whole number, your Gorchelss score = 75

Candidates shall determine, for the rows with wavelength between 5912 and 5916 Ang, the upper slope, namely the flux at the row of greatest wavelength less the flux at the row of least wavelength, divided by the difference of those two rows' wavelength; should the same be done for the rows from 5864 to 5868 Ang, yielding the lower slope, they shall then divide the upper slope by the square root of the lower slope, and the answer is -4.9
